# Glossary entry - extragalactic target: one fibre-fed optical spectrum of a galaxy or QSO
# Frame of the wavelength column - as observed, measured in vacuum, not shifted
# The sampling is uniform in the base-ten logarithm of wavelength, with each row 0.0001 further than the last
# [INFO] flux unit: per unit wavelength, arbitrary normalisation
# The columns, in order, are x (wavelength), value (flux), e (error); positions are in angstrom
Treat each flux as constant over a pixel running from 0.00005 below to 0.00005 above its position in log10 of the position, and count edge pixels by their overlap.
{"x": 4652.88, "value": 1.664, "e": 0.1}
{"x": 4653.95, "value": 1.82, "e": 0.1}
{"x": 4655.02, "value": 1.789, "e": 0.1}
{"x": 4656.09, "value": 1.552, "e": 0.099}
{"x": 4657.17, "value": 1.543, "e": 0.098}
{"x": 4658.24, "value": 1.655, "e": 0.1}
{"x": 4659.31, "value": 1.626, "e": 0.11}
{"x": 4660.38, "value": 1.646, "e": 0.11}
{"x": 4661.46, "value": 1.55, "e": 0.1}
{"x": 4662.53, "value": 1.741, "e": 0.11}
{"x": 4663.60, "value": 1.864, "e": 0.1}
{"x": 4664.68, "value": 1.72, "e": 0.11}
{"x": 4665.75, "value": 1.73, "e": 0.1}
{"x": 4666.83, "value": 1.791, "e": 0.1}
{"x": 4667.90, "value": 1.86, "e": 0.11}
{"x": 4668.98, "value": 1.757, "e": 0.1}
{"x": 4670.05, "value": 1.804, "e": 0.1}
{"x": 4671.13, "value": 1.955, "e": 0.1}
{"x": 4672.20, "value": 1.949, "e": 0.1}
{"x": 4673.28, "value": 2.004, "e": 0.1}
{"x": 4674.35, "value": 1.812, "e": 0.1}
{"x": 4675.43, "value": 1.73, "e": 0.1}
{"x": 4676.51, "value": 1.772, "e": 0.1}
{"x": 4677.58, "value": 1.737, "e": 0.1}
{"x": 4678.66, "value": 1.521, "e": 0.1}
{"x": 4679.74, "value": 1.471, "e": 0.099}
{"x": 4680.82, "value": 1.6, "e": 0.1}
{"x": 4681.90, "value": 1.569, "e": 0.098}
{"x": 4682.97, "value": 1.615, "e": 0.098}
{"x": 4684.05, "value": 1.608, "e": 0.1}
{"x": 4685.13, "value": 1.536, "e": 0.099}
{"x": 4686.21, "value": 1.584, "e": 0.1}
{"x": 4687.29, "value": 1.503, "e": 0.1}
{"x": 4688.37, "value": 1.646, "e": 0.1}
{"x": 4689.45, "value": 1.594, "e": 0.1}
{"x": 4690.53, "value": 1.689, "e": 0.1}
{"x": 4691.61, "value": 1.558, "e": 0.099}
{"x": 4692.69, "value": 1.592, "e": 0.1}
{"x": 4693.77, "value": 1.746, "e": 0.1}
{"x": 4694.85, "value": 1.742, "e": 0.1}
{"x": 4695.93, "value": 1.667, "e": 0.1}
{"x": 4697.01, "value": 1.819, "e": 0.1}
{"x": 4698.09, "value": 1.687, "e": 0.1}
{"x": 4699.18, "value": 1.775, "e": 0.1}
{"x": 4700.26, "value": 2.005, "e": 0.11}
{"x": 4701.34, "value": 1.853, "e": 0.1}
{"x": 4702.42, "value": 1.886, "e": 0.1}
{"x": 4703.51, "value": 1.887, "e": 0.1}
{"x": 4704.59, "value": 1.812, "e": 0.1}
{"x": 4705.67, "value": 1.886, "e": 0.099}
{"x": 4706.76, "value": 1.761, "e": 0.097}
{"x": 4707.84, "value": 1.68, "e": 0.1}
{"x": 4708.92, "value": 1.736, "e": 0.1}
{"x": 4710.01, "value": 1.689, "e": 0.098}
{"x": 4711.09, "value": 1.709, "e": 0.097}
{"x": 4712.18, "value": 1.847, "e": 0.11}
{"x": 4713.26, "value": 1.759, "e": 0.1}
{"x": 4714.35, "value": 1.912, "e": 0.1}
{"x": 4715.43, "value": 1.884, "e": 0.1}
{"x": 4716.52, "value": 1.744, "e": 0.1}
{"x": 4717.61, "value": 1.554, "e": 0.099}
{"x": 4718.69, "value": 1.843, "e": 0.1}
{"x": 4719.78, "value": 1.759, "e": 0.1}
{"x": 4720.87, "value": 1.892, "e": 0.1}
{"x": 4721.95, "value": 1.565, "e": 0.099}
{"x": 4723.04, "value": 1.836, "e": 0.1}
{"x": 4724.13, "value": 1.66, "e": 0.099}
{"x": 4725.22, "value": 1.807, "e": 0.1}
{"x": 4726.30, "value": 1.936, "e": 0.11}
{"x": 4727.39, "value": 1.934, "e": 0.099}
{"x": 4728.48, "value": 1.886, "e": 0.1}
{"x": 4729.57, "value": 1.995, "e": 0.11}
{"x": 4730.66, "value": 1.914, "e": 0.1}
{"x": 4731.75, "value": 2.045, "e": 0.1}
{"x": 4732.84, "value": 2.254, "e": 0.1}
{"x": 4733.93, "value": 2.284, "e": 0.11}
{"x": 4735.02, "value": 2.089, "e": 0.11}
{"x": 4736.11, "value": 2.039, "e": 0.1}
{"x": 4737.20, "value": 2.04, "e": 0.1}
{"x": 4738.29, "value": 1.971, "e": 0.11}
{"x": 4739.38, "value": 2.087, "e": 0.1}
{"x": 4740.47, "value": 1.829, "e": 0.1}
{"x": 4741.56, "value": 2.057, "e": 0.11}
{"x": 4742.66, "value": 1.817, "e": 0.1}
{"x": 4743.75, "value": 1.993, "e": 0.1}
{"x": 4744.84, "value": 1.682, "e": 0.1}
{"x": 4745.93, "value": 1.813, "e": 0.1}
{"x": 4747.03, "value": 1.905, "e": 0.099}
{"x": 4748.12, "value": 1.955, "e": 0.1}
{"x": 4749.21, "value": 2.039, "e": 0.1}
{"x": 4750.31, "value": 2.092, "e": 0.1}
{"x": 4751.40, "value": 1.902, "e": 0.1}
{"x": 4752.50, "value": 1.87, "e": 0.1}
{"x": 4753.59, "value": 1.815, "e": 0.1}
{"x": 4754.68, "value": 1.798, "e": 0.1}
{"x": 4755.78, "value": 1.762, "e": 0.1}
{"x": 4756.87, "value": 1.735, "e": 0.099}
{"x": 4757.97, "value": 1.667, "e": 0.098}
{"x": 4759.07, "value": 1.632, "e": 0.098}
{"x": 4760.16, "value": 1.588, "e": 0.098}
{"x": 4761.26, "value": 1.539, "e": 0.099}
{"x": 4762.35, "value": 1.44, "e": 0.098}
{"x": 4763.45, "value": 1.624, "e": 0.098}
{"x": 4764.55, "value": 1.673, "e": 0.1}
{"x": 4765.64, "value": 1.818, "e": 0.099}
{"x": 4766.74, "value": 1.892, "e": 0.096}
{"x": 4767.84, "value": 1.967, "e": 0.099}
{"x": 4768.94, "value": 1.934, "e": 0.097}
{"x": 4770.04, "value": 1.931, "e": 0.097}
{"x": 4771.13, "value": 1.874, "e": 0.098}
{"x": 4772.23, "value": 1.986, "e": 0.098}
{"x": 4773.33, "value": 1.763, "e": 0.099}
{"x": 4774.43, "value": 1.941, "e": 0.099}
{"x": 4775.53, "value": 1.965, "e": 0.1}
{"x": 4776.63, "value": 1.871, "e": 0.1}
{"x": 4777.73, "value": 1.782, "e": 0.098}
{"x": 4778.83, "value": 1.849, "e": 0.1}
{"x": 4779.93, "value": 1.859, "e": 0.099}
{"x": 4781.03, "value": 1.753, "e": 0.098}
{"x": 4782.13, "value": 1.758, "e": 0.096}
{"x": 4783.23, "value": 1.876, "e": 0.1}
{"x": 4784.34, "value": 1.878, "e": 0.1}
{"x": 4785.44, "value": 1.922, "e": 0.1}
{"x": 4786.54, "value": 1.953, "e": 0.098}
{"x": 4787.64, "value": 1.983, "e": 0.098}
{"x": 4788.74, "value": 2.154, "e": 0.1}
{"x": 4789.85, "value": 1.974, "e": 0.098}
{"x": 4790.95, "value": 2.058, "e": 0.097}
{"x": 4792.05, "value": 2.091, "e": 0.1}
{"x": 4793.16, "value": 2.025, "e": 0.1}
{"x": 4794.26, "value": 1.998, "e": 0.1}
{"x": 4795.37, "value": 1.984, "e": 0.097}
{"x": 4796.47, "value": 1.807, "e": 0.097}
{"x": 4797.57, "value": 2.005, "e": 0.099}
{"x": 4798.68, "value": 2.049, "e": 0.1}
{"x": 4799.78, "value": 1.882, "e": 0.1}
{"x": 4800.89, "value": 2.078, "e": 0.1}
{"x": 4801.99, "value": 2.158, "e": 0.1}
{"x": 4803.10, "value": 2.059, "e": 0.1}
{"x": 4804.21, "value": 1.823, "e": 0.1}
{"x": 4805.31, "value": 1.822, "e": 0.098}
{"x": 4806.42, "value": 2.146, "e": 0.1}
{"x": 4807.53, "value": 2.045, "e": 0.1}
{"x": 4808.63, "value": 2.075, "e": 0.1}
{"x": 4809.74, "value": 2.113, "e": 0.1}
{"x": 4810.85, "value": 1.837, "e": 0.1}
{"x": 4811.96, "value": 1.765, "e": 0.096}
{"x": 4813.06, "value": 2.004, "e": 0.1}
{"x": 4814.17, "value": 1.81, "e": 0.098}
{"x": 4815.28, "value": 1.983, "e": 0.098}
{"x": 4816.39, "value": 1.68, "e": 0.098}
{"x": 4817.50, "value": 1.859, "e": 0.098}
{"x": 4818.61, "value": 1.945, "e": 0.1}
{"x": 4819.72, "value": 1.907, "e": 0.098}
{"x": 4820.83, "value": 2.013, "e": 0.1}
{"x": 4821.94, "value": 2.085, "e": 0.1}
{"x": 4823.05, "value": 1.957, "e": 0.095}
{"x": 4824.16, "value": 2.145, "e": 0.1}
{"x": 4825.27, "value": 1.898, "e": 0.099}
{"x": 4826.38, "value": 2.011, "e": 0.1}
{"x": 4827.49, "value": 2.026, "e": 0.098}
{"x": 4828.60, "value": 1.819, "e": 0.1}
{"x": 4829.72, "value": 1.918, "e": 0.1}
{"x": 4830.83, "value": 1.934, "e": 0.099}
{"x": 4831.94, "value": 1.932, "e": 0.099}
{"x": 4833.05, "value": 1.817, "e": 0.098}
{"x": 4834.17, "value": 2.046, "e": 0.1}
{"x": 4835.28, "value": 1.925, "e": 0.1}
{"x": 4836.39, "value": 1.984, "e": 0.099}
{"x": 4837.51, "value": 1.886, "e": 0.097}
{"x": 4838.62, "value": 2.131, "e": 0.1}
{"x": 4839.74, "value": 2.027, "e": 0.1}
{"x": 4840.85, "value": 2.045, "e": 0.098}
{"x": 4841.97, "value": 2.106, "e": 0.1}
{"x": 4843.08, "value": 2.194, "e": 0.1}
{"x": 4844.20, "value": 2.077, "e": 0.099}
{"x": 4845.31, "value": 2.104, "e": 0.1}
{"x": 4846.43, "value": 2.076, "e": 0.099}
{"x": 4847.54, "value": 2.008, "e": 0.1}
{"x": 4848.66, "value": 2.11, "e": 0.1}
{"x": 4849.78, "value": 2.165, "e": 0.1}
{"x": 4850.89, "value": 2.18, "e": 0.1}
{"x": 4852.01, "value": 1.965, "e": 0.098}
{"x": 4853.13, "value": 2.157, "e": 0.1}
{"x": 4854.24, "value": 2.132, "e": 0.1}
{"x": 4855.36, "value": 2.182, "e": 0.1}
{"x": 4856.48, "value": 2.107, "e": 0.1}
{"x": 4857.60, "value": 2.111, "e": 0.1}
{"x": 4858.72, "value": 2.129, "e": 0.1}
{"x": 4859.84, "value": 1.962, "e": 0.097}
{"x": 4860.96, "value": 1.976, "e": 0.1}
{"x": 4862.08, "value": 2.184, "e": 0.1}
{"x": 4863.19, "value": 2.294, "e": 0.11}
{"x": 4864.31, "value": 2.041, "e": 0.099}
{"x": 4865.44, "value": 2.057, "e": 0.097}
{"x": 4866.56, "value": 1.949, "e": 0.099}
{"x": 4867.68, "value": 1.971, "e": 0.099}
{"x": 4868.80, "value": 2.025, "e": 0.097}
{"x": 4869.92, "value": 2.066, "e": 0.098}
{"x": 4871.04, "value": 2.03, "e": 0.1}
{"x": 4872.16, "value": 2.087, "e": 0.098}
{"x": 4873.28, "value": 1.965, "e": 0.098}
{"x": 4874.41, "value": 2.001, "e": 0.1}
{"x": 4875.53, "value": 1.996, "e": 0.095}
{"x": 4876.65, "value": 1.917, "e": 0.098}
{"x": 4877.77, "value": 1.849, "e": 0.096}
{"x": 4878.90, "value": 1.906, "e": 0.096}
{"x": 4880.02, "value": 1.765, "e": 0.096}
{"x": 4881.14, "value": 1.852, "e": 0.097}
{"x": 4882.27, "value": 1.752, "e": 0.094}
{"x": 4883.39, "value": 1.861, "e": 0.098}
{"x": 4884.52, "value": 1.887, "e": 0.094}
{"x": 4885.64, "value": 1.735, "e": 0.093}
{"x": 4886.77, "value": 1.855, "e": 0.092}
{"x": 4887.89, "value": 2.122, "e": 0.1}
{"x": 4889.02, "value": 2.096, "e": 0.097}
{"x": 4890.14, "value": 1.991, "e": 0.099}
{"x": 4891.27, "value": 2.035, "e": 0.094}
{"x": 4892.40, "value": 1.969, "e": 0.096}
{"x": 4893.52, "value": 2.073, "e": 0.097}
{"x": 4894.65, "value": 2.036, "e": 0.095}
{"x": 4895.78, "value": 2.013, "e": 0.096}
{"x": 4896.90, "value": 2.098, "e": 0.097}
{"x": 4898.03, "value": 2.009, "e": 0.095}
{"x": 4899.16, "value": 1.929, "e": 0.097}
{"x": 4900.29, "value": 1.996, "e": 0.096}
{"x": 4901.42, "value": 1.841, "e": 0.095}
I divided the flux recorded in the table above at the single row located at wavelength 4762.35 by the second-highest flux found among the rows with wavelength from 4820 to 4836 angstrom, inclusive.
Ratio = 0.69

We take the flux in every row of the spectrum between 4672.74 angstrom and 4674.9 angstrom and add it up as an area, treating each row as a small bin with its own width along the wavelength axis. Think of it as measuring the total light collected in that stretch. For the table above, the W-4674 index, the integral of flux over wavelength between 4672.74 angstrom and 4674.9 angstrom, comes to 4.1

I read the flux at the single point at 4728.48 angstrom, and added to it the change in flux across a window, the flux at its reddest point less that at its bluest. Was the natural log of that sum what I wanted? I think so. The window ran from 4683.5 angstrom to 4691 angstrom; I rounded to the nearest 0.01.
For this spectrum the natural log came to 0.68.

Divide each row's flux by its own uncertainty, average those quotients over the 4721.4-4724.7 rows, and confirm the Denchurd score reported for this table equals 17.0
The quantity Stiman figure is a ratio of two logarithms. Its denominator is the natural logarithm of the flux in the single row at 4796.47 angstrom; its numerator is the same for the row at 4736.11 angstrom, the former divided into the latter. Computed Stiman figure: 1.20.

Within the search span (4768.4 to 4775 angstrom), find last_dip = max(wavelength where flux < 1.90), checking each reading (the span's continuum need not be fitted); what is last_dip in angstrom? 4773.33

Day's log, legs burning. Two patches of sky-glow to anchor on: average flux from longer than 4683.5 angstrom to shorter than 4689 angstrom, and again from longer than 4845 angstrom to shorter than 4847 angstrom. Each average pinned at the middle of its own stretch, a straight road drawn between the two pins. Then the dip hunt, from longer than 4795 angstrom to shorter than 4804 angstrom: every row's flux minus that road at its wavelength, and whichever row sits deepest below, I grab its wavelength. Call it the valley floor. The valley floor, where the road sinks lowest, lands 4796.47 angstrom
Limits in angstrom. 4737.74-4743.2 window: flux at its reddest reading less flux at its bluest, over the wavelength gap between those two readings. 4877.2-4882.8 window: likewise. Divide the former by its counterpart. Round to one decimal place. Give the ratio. 1.6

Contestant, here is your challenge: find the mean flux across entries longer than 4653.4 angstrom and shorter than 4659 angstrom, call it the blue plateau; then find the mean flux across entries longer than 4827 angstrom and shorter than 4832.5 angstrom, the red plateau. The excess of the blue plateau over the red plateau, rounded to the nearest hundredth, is -0.25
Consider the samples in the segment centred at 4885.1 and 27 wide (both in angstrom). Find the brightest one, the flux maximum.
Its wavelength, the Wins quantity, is 4887.89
